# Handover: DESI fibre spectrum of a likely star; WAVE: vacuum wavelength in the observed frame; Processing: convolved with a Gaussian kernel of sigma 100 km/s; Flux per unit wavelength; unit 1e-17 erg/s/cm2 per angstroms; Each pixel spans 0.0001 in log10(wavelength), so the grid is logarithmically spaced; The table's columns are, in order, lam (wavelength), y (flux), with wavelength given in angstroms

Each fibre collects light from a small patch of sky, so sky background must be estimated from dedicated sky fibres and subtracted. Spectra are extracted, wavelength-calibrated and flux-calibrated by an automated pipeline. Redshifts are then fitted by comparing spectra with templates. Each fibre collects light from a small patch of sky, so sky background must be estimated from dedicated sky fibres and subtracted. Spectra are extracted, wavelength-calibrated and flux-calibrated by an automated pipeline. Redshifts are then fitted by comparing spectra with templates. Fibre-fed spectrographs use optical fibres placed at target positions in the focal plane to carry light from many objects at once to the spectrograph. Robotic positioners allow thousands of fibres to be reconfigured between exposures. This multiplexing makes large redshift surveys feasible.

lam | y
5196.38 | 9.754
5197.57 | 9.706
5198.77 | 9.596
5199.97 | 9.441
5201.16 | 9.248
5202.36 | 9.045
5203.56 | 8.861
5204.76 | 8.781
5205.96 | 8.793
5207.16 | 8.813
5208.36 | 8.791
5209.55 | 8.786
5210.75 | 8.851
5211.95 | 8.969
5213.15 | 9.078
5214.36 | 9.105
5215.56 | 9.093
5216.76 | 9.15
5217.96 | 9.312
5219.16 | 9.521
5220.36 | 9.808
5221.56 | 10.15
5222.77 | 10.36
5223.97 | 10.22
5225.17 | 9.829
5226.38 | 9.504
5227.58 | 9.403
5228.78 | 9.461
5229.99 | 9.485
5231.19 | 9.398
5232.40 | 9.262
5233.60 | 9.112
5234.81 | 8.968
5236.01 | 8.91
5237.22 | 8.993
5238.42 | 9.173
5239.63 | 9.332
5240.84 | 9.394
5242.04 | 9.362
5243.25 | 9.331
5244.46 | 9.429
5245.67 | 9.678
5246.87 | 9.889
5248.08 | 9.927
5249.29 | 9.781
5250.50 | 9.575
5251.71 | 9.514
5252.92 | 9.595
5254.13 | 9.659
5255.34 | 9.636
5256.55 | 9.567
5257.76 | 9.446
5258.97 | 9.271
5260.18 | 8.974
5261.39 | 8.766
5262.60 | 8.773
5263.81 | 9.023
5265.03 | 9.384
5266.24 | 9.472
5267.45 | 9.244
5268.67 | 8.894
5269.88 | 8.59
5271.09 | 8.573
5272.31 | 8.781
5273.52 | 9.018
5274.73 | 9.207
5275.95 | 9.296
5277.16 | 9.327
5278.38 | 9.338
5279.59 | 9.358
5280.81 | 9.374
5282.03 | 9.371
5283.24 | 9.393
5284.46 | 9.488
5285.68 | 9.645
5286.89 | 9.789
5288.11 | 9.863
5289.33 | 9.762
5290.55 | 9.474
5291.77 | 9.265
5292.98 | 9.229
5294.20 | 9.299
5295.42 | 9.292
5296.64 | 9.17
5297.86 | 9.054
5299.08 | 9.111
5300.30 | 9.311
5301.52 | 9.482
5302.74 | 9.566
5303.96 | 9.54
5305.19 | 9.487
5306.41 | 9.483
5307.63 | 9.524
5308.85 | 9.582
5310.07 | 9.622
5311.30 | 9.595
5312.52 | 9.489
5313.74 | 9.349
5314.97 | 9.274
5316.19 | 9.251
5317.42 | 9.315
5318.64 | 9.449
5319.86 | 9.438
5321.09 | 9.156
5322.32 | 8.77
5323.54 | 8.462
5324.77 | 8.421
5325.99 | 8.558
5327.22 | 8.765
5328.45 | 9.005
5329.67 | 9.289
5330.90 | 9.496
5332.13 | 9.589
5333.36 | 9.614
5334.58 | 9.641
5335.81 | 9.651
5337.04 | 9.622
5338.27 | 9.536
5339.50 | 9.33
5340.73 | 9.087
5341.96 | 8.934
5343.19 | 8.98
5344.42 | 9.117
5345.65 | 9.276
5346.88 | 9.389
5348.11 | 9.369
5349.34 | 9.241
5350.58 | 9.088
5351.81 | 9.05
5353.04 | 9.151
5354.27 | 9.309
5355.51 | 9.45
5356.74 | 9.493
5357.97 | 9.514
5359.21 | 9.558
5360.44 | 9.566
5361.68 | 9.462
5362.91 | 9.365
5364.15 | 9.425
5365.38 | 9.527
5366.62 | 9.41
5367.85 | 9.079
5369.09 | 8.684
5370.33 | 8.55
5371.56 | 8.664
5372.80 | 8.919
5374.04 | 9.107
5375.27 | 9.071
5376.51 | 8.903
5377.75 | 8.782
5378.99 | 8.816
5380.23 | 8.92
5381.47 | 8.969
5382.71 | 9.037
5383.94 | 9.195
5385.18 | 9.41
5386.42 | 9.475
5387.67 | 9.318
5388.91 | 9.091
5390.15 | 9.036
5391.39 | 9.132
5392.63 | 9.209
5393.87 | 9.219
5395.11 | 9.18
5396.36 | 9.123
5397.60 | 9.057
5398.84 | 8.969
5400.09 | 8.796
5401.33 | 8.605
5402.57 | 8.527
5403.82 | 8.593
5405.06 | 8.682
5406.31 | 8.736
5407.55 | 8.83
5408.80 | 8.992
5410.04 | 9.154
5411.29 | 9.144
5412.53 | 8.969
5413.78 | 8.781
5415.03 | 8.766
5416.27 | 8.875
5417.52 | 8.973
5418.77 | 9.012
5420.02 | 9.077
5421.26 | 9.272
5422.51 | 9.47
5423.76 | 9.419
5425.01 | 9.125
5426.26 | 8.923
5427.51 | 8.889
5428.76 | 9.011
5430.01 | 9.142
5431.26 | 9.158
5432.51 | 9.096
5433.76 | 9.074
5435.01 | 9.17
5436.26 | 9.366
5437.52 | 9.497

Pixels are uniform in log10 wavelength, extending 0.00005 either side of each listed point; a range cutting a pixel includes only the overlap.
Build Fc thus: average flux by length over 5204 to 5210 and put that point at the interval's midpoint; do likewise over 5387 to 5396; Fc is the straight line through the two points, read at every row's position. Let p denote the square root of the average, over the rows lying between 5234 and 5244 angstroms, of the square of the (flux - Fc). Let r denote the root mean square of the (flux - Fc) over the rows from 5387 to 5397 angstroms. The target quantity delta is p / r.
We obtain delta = 4.45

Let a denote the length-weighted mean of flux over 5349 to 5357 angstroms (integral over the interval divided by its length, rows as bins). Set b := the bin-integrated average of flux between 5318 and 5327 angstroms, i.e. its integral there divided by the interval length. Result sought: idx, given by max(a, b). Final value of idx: 9.24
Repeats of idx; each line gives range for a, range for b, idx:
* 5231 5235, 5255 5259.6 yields 9.47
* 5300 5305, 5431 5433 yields 9.47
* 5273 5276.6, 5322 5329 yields 9.19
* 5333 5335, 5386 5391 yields 9.67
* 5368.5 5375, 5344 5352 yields 9.23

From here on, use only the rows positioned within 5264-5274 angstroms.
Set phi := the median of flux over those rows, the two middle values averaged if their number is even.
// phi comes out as 8.96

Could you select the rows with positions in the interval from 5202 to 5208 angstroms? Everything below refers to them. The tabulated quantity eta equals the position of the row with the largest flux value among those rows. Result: 5202.36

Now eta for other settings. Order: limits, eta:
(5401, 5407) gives 5406.31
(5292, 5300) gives 5294.20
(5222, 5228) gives 5222.77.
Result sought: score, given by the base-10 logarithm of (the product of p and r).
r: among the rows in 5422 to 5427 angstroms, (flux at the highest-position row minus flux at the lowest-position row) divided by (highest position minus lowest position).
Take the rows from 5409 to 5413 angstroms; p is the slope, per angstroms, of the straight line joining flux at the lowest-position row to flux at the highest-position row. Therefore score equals -2.0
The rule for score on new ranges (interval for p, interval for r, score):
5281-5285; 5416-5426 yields -2.9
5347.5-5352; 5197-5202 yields -2.0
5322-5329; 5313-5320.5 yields -3.3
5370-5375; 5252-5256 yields -2.6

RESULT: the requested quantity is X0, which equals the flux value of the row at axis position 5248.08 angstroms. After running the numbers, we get 9.927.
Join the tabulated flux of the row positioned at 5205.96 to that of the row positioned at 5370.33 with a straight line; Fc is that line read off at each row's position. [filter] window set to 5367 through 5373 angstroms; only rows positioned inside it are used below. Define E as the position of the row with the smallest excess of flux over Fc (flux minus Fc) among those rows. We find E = 5370.33 angstroms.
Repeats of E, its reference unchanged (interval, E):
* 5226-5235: 5234.81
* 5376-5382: 5377.75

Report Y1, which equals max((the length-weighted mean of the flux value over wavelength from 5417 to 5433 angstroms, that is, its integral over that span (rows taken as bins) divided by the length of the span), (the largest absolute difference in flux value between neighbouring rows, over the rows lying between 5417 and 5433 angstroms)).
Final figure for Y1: 9.12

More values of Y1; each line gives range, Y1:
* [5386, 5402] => 9.08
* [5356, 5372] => 9.26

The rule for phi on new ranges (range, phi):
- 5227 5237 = 9.33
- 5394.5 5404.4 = 8.88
